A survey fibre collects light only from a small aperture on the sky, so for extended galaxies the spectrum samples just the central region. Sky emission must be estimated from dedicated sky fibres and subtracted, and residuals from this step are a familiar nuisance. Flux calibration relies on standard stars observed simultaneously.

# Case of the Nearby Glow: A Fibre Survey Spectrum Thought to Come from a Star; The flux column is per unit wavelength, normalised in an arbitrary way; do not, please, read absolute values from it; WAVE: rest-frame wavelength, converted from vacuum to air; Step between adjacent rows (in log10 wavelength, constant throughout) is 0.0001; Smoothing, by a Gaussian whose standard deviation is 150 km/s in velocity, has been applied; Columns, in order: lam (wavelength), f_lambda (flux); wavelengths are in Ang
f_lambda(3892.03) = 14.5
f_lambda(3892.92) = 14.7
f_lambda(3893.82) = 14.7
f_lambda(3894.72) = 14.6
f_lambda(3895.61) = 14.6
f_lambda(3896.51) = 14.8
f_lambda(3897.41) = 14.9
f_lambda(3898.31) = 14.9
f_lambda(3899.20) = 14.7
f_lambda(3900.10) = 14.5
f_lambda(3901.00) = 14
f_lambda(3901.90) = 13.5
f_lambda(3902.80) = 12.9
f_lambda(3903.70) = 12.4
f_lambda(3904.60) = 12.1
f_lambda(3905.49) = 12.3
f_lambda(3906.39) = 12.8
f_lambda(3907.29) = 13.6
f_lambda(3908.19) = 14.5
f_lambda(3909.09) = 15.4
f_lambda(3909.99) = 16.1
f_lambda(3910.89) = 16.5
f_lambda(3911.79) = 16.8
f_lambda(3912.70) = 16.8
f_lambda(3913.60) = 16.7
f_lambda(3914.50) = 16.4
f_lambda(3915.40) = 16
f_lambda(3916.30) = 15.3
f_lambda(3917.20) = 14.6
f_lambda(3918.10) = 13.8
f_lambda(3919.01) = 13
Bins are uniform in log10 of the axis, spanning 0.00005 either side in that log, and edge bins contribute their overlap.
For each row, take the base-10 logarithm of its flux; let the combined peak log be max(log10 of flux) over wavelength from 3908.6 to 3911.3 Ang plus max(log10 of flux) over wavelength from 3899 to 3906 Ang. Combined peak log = 2.38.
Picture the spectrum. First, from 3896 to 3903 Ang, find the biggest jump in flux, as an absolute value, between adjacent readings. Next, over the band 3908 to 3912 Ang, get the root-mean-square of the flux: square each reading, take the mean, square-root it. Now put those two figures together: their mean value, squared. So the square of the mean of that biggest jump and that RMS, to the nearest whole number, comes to 68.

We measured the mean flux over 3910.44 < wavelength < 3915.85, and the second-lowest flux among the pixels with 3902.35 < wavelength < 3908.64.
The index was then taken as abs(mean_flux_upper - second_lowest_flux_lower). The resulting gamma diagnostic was 4.2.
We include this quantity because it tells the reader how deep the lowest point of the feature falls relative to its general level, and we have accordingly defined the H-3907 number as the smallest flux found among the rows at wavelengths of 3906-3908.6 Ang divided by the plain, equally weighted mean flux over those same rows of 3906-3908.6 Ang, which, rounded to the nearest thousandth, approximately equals 0.939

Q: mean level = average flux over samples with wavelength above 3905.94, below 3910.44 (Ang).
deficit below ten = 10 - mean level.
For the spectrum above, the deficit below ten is -4.5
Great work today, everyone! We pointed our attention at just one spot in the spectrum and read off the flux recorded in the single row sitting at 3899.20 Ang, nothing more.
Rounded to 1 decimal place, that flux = 14.7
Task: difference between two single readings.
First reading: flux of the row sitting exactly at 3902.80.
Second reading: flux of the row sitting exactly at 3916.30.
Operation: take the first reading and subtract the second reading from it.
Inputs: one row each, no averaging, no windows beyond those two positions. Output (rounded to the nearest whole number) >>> -2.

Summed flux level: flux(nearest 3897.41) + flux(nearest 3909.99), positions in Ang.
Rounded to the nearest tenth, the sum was 31.0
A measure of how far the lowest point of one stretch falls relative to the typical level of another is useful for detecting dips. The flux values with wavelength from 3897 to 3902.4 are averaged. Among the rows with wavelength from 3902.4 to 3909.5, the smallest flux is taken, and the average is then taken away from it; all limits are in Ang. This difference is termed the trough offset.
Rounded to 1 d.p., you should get -2.3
